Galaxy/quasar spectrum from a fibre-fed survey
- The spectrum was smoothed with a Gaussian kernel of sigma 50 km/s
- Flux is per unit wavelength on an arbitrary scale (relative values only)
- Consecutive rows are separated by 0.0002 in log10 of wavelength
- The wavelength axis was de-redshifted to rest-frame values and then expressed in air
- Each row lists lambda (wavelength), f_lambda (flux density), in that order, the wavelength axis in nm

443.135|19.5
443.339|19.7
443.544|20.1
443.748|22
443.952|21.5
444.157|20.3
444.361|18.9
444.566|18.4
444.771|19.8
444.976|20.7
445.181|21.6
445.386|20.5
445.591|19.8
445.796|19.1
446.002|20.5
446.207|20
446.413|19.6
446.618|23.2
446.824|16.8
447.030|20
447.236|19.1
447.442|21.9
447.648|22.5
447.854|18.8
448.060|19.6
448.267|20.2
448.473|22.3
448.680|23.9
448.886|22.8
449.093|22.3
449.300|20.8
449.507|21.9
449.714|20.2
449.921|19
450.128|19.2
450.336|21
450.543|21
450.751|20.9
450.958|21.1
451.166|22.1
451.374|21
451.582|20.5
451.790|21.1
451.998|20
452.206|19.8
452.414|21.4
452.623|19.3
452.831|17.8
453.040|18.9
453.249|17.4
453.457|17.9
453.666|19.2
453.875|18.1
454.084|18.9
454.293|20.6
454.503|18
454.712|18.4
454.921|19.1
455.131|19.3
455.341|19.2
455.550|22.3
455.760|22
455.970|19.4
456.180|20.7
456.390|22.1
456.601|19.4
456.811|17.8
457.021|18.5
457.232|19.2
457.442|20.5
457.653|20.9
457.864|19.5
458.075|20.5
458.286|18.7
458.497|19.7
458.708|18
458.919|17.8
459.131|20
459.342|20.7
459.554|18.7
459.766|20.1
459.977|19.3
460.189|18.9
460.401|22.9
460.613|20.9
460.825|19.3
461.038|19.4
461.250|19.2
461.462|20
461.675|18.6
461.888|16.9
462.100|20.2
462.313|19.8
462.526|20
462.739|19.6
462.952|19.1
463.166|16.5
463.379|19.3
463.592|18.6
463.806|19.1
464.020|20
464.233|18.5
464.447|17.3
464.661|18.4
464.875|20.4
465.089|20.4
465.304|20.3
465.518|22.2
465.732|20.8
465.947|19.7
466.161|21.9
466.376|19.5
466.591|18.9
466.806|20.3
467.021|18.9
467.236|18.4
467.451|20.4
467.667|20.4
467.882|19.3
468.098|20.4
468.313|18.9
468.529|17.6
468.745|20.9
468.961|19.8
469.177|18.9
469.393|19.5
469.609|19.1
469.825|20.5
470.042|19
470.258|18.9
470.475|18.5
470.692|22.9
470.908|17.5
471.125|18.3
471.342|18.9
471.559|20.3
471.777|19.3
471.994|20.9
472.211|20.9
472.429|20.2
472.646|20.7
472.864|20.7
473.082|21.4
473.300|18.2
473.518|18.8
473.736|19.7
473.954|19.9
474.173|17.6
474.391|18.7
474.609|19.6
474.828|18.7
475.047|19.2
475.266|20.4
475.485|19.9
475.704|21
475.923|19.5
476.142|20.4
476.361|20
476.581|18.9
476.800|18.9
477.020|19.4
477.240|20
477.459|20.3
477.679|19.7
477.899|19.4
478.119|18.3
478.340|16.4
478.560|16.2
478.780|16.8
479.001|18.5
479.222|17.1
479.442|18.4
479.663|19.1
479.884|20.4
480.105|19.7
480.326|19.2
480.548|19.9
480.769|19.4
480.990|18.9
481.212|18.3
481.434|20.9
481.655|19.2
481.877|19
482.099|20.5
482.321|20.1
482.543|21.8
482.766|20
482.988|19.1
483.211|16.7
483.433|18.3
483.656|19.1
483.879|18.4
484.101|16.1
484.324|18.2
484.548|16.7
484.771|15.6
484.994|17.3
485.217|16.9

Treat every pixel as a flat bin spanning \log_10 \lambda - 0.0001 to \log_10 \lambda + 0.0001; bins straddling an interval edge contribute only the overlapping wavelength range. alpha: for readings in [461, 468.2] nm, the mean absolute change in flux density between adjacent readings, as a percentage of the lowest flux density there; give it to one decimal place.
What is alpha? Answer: 7.2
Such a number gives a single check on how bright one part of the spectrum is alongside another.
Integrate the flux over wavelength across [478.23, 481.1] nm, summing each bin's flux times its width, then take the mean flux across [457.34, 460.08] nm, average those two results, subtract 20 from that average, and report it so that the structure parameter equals 16.3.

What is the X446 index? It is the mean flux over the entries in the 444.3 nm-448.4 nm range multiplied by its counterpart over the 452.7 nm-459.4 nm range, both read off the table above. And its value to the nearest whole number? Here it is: 389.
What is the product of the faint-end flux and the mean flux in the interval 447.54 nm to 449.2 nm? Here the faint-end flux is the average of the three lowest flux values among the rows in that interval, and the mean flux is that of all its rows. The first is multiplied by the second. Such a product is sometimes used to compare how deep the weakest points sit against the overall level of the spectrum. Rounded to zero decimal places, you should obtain 421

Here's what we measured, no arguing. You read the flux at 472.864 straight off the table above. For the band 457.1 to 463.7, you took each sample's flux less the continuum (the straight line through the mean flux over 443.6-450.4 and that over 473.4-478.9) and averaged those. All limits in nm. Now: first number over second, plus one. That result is -46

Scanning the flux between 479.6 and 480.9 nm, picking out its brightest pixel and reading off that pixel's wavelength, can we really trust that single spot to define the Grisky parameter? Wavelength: 479.884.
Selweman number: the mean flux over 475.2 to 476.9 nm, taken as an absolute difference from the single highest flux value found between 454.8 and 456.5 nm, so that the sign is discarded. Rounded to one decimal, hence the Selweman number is 2.4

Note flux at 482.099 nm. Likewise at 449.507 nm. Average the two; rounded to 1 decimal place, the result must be 21.2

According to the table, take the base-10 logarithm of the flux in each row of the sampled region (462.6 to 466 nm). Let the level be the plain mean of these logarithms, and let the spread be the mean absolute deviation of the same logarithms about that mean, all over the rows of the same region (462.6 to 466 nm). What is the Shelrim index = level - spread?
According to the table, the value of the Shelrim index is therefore 1.26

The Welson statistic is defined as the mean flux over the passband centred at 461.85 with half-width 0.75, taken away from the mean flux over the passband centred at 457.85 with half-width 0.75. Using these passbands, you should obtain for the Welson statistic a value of 0.6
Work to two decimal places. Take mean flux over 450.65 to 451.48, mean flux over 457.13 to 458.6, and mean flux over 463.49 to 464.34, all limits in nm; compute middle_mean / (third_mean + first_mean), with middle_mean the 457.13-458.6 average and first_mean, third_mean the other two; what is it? 0.49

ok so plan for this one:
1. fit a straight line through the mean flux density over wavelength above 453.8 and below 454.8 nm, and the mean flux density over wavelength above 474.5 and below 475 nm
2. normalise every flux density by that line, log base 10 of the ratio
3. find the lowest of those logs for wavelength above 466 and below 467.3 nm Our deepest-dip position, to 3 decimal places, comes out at 467.236 nm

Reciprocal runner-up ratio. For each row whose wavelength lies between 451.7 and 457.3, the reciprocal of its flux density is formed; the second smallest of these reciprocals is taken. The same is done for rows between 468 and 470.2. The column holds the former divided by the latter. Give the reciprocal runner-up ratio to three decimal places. 0.928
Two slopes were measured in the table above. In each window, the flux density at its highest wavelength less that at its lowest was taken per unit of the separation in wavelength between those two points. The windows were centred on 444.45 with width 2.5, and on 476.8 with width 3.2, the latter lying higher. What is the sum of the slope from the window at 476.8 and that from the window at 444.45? -1.3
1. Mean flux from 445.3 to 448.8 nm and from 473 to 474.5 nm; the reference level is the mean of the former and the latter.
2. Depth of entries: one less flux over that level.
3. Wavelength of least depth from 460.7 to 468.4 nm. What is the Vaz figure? 465.518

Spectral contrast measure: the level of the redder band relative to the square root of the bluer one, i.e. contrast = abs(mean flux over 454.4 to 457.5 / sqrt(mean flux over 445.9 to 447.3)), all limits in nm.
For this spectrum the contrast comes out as 4.42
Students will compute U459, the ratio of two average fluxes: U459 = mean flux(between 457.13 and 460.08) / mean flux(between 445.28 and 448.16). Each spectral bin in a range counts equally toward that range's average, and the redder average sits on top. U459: 0.97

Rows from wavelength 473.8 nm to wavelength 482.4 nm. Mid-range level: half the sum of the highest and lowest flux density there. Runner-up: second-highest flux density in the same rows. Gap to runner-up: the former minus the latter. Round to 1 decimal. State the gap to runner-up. -2.3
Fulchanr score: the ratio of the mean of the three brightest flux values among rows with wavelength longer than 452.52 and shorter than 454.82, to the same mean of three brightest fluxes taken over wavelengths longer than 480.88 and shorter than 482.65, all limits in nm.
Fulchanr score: 0.94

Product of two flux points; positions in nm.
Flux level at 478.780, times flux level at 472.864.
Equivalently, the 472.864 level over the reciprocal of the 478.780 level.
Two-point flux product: 348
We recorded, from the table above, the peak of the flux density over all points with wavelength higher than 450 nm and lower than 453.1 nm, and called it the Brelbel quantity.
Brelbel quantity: 22.1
